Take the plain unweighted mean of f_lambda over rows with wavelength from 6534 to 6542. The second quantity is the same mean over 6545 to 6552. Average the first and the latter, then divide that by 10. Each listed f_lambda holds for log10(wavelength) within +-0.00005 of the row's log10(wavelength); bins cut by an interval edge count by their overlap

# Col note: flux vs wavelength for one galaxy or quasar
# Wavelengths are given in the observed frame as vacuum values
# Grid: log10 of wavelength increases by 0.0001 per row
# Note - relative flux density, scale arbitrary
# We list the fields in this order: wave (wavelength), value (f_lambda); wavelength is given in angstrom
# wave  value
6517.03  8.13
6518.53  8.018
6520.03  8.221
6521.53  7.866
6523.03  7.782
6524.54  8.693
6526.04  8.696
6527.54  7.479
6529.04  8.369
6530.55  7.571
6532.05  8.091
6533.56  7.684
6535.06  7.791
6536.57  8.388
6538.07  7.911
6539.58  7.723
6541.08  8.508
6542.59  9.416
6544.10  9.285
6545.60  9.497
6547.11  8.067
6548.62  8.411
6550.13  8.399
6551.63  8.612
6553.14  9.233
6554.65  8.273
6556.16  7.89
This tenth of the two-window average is 0.833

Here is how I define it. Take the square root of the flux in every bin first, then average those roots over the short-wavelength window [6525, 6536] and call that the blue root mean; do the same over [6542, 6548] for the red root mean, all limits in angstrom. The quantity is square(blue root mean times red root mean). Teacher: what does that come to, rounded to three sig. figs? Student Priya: 72.0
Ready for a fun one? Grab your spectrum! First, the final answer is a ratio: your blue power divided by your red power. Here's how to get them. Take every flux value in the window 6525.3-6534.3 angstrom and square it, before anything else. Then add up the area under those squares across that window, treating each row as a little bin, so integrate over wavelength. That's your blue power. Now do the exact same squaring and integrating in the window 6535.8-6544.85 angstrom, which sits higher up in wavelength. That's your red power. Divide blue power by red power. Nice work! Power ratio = 0.87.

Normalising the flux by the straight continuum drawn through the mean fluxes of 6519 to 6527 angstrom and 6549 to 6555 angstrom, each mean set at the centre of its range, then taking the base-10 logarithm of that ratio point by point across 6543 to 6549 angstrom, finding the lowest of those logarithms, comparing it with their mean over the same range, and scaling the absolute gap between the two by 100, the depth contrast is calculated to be 4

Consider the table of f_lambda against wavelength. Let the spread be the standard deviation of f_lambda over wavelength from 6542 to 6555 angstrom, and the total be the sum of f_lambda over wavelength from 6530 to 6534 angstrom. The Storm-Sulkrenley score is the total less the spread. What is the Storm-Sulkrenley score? 23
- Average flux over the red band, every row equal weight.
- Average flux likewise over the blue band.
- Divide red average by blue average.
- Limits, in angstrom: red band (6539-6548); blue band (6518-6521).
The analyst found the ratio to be 1.08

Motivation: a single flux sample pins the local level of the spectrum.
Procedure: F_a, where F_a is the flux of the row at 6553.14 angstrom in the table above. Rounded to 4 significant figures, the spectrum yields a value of 9.233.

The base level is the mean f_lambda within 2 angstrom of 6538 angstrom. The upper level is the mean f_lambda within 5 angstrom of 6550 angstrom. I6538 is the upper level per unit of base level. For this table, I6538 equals 1.08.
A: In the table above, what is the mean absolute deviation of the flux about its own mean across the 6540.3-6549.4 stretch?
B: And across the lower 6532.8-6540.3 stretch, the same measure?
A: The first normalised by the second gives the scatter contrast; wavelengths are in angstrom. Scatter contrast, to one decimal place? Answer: 2.7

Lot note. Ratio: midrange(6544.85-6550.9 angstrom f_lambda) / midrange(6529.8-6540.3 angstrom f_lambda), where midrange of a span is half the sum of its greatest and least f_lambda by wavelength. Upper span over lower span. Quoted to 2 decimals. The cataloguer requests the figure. 1.10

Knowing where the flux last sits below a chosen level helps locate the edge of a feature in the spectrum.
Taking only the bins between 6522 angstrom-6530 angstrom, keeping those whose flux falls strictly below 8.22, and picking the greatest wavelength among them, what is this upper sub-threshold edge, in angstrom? 6527.54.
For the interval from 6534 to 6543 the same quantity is 6539.58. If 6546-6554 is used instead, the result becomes 6547.11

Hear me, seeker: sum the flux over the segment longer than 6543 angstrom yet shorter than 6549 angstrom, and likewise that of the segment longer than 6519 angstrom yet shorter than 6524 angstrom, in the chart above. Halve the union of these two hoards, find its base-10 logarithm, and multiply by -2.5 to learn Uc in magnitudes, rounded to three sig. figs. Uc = -3.68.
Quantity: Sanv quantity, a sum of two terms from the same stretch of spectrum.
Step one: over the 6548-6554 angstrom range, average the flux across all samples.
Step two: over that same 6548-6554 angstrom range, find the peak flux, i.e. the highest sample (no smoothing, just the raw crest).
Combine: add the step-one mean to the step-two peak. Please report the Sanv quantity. 17.9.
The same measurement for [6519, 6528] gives 16.8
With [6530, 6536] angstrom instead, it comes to 15.9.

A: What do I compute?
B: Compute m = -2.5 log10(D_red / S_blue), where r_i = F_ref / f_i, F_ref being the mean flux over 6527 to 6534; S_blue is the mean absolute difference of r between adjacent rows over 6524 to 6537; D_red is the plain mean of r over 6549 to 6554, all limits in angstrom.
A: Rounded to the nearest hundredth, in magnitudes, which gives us -2.77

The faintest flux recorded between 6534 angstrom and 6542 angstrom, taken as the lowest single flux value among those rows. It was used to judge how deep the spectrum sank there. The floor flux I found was 7.723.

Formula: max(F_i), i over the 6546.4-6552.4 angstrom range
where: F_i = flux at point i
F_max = 8.612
